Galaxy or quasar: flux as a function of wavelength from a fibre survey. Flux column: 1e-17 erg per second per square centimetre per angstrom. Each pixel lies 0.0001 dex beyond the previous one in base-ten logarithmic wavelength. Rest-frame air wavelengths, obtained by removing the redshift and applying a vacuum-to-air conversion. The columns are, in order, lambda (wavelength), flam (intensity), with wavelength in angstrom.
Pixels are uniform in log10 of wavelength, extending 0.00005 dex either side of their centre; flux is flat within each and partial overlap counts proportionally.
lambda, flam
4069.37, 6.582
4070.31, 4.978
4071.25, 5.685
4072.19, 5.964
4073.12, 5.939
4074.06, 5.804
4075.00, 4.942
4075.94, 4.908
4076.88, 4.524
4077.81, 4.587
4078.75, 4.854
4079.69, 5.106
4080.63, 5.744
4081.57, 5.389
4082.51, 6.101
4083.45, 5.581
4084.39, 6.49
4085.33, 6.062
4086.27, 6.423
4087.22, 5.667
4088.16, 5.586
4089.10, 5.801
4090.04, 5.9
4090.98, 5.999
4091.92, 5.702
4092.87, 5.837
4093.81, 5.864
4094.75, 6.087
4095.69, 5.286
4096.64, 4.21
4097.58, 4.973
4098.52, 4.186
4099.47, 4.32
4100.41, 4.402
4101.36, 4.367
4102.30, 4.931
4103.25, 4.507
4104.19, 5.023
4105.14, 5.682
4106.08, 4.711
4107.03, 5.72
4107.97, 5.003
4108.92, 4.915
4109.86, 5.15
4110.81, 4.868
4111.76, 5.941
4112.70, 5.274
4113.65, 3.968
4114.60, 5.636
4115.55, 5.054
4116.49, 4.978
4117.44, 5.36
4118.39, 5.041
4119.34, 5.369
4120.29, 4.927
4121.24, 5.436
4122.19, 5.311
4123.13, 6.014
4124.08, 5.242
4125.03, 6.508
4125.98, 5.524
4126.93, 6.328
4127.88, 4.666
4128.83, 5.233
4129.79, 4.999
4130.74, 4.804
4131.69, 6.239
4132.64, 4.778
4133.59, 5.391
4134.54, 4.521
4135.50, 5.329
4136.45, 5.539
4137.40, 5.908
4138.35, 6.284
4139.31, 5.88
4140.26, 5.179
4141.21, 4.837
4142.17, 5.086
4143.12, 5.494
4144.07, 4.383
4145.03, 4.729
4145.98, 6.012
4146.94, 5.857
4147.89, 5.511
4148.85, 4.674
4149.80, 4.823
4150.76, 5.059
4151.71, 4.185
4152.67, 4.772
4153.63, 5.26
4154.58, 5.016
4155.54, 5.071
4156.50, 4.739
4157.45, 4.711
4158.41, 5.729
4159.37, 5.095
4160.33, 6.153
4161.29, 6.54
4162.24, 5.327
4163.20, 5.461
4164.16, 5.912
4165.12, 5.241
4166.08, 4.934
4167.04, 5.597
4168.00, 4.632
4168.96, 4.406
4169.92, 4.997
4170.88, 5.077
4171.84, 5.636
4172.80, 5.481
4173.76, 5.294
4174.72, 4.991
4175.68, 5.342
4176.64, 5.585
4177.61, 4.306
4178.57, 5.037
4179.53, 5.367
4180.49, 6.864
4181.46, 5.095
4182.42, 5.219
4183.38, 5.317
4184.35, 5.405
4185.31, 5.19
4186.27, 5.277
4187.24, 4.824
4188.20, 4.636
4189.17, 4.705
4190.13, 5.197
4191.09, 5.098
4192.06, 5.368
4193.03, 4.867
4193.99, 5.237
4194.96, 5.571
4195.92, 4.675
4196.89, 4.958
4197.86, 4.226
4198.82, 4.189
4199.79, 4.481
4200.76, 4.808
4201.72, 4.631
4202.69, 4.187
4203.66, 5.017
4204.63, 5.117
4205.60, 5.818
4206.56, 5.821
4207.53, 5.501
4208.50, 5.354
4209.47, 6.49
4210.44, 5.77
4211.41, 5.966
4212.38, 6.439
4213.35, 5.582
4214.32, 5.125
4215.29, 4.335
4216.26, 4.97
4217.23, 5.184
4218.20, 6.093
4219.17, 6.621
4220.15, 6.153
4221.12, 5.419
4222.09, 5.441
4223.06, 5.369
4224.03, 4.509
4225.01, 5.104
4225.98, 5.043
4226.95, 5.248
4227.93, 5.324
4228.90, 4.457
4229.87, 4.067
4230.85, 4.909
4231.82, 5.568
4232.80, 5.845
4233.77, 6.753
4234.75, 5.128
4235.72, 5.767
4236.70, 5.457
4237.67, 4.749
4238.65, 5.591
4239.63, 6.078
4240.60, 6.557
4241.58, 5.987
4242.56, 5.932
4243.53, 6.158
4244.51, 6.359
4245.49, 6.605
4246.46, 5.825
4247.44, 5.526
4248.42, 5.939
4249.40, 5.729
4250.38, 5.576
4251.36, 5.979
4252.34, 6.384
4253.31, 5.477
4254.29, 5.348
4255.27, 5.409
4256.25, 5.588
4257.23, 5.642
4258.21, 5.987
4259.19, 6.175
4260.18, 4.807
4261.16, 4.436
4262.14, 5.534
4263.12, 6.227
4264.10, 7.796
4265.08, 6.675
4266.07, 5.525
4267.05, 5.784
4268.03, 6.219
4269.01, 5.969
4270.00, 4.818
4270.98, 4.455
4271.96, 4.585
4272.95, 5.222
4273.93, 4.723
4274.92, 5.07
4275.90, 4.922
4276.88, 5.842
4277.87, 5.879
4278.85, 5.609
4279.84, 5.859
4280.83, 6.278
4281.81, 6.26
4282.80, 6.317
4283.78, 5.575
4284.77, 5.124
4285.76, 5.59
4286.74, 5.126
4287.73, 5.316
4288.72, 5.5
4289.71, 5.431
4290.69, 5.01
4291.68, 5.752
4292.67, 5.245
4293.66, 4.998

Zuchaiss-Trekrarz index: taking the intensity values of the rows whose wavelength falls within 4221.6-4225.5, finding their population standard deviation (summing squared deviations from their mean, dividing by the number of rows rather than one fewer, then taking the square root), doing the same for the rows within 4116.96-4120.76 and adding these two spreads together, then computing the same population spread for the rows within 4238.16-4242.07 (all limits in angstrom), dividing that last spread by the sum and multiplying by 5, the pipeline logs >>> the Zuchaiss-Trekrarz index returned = 3.1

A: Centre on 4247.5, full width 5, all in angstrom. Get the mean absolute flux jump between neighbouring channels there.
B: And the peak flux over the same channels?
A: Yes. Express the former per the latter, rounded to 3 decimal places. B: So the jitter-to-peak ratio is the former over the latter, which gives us 0.064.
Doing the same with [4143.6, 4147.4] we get 0.099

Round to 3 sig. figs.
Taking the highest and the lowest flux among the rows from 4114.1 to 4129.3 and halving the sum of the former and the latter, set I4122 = 5.59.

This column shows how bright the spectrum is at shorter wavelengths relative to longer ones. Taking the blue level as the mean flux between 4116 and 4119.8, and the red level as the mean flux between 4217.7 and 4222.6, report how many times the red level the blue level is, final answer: 0.87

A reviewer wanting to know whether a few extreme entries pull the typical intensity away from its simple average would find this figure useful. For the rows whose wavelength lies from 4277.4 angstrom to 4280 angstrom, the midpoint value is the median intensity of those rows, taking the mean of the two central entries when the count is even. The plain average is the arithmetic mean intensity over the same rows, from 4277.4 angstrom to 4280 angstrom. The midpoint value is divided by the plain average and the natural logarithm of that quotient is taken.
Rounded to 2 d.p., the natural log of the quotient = 0.01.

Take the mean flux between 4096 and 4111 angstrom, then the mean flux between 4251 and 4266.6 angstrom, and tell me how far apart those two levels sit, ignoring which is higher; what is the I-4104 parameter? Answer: 1.00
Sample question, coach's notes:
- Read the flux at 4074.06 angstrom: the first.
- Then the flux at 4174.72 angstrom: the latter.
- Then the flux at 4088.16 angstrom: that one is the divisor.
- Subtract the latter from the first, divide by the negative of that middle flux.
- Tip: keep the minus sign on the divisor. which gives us -0.15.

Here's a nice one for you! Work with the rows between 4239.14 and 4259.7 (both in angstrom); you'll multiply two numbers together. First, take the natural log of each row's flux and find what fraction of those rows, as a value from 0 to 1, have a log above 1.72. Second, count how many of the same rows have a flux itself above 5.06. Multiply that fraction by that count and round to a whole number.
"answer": 16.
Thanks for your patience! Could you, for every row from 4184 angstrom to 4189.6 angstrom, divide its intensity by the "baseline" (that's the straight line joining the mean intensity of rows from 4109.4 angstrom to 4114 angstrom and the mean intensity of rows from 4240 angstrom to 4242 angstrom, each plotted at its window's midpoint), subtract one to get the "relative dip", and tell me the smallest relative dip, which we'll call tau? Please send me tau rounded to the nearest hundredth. -0.20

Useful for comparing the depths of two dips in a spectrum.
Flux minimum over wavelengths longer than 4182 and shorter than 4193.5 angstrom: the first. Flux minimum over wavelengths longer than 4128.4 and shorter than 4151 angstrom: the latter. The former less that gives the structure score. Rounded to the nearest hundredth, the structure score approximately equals 0.25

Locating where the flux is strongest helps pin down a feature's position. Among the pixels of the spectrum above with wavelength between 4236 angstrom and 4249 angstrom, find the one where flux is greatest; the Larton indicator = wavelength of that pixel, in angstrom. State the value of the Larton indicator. 4245.49 angstrom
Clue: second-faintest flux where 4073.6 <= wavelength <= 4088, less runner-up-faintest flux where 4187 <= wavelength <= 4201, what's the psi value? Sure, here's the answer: 0.4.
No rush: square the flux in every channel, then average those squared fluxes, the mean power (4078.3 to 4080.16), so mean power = 25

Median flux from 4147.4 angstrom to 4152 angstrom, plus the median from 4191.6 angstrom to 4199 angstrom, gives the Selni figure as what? 9.7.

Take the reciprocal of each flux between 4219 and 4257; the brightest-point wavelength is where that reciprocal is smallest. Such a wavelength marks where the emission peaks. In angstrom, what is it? 4233.77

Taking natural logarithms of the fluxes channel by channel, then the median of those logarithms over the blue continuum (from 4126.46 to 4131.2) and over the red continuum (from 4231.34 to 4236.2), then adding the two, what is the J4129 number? 3.36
